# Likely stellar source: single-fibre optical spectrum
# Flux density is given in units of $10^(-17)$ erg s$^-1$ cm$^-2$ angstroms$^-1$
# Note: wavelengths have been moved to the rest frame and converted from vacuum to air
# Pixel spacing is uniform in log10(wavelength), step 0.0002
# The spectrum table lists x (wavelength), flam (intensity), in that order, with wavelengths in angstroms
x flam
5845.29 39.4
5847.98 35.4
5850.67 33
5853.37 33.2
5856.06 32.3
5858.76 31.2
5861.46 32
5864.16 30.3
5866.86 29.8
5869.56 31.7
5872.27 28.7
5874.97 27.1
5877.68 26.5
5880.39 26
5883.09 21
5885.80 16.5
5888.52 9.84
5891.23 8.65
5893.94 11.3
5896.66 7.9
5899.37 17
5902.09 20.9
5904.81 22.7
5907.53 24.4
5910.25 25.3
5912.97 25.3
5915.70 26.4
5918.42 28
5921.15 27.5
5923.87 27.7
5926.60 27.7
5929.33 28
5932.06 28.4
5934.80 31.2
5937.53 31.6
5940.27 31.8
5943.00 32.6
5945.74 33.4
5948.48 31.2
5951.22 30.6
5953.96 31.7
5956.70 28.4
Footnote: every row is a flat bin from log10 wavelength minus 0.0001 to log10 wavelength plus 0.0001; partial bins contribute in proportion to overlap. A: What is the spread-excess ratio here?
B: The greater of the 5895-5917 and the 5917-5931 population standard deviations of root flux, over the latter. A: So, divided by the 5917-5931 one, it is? 39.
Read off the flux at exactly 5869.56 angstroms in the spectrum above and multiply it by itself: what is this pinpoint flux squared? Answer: 1005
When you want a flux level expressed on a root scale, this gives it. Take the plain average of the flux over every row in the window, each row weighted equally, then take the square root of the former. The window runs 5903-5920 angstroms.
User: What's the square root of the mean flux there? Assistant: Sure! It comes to 5.03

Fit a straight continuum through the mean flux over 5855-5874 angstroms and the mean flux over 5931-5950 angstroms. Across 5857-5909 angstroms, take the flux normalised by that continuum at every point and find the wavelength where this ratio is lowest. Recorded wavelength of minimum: 5896.66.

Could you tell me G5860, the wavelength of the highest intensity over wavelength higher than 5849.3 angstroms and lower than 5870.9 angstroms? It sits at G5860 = 5853.37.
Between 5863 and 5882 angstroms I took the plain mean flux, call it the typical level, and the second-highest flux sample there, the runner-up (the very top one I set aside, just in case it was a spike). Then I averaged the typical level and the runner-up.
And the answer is 29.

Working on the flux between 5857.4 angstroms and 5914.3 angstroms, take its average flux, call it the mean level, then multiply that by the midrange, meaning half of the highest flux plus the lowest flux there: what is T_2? 450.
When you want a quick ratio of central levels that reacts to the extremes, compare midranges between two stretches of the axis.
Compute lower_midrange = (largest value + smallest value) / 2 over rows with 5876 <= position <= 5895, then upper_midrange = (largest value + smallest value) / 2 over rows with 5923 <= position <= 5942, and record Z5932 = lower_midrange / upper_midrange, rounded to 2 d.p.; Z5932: 0.59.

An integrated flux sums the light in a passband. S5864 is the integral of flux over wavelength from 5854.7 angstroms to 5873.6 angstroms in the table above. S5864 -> 583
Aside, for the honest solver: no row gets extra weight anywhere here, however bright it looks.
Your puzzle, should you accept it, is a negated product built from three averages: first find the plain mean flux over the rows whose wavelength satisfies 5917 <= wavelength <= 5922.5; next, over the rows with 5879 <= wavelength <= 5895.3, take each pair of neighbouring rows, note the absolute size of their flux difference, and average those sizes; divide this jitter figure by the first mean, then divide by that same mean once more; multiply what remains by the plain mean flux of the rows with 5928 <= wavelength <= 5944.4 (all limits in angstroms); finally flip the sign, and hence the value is -0.159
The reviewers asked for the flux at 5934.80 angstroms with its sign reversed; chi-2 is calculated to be -31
